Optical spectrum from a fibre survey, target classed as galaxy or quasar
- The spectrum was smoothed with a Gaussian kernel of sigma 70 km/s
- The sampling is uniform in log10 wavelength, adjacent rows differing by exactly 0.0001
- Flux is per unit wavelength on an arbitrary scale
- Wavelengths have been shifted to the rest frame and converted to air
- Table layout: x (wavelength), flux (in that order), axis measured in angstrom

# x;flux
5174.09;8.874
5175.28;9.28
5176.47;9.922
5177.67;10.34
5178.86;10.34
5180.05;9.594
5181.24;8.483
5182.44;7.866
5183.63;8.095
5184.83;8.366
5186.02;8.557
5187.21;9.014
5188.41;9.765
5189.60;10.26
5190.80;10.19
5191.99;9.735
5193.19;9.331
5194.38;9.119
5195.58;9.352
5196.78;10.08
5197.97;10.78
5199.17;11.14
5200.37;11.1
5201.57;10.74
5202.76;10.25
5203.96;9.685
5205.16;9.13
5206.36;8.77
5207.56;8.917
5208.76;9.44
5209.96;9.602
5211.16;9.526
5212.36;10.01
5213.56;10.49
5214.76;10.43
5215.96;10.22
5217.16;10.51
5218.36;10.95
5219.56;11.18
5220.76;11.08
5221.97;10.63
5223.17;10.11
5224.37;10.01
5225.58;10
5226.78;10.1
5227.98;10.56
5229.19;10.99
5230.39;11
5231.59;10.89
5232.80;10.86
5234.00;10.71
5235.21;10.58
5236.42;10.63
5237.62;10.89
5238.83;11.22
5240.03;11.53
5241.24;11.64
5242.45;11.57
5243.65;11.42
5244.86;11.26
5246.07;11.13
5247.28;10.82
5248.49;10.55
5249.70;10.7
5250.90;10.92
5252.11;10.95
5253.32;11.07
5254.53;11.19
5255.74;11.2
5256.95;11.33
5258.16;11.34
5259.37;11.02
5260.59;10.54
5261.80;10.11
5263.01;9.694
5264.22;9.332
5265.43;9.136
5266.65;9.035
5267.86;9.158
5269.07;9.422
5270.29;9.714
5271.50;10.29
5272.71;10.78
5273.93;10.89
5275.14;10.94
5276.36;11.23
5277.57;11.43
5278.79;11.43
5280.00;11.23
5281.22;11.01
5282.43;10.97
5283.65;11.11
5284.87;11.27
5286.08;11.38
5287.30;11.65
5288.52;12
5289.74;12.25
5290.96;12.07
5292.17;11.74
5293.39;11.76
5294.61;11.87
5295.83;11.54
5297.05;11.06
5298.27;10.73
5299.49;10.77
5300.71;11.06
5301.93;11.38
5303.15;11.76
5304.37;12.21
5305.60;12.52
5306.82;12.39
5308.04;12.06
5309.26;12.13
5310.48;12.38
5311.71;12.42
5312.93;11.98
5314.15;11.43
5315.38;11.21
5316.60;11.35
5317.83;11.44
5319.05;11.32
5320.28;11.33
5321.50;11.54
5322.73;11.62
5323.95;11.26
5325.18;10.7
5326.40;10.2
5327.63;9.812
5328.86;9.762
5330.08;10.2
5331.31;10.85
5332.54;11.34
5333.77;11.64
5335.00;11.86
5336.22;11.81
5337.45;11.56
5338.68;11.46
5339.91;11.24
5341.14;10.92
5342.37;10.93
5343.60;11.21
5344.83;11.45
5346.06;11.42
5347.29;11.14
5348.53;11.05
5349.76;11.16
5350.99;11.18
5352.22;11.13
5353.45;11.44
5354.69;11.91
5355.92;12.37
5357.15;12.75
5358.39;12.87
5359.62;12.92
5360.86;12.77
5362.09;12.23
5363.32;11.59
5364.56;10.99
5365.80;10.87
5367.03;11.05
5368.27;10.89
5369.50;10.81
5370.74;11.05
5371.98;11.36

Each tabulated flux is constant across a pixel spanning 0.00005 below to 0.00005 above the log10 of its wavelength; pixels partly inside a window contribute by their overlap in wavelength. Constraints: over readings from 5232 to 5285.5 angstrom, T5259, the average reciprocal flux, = 0.093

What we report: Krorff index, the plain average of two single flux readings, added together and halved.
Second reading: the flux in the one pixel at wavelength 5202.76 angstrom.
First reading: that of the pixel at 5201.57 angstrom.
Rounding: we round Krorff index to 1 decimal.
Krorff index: 10.5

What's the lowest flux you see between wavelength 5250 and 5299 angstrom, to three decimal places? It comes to 9.035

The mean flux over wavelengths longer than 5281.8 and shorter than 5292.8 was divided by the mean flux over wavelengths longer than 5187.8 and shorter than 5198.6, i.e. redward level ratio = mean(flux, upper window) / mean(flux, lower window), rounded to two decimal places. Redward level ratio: 1.18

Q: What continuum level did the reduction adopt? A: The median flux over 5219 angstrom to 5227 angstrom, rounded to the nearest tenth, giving 10.1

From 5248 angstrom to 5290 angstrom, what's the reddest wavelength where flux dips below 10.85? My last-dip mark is 5272.71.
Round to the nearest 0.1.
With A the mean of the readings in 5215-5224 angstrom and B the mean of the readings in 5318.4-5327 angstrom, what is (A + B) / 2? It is 10.9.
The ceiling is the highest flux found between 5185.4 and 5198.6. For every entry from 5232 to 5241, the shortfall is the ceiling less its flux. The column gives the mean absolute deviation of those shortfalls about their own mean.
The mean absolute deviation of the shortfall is 0.262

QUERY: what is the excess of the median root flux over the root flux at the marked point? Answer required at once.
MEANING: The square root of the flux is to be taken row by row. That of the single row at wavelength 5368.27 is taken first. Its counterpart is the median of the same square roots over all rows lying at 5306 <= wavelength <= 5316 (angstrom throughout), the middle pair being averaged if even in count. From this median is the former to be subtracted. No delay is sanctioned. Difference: 0.18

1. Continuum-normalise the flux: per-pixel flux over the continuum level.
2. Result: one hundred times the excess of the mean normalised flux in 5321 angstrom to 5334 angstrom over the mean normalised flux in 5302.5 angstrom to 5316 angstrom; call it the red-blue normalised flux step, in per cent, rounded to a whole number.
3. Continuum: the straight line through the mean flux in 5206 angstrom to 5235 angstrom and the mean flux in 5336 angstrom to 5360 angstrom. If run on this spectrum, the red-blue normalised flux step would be -13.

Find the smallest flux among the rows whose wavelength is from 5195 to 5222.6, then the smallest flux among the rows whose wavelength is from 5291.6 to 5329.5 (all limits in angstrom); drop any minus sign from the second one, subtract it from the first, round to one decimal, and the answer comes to -1.0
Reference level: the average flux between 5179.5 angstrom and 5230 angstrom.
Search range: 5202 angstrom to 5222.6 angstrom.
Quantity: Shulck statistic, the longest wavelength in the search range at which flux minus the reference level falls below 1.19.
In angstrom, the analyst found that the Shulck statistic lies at 5221.97 angstrom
